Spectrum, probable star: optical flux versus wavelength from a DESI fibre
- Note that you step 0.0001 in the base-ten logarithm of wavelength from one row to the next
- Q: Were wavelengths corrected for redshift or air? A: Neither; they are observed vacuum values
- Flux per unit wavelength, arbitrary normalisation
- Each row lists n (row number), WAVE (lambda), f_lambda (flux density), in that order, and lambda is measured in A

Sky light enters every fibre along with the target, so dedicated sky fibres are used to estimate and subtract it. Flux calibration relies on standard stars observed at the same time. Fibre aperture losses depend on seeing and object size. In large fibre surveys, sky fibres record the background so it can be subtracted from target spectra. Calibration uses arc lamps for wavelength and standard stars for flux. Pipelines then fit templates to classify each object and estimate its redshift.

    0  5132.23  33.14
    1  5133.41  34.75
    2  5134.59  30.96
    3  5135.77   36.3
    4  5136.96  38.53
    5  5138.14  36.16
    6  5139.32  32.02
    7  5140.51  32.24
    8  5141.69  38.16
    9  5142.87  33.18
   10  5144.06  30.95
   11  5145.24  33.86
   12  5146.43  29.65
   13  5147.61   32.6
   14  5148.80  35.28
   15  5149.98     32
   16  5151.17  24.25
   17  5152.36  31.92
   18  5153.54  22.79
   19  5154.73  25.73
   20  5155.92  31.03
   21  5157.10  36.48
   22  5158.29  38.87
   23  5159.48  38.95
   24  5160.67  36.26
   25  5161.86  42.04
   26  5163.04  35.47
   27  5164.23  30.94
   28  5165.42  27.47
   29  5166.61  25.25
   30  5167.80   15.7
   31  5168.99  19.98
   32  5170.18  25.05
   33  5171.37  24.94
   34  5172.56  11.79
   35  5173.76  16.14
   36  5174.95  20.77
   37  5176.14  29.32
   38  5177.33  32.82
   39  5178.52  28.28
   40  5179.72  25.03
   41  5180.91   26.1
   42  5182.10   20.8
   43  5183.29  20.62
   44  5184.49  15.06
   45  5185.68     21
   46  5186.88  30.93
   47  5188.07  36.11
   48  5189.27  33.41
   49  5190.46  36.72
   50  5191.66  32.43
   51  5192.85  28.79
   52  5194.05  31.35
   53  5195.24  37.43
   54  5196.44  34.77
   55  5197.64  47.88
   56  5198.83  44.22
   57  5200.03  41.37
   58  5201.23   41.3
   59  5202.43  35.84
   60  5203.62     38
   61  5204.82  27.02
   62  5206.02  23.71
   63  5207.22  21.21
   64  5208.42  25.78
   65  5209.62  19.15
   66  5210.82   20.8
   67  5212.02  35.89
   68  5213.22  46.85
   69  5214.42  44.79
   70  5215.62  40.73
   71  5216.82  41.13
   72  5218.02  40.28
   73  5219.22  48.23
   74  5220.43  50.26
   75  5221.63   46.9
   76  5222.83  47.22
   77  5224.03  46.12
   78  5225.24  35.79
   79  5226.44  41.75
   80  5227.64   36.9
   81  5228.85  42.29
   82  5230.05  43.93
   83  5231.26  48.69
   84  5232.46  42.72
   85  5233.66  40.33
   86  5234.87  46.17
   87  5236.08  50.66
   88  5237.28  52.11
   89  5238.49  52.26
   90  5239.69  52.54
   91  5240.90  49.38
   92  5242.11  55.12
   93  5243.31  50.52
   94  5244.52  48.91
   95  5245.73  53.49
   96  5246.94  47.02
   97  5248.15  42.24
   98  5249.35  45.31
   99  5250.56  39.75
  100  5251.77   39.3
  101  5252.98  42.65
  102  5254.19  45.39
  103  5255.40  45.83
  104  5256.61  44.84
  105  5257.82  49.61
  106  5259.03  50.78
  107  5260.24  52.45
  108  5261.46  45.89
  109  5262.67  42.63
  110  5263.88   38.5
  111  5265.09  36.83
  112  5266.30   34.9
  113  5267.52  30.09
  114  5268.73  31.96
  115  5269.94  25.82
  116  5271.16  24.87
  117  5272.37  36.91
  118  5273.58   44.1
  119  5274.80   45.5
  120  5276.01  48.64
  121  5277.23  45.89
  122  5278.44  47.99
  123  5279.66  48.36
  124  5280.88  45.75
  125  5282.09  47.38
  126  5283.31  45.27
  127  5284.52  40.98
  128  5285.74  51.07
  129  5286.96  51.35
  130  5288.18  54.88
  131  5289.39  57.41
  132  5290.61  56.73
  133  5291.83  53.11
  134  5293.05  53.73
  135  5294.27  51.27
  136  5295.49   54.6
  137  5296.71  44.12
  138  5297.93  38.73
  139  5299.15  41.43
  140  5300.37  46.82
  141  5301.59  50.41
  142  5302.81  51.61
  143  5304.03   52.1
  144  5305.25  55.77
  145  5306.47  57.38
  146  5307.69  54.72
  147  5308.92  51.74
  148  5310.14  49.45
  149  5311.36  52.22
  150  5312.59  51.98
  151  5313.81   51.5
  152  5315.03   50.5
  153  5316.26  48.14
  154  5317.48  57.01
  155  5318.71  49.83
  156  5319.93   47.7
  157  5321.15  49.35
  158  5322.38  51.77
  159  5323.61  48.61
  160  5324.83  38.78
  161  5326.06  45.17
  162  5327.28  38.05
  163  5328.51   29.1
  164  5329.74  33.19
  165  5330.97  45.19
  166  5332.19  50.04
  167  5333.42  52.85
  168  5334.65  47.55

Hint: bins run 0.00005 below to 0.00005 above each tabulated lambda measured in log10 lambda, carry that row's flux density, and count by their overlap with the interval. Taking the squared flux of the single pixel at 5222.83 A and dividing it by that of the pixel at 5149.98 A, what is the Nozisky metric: 2.2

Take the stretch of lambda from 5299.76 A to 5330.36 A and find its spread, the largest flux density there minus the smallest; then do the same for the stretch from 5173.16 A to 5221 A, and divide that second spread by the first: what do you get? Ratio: 1.2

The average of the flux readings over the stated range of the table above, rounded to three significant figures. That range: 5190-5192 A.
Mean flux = 34.6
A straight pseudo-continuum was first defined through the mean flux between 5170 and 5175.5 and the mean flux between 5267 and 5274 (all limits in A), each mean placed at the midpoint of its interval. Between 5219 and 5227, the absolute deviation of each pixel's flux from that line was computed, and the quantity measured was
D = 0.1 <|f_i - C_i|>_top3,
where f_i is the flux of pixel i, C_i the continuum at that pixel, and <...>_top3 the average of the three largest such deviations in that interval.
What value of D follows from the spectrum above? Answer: 2.3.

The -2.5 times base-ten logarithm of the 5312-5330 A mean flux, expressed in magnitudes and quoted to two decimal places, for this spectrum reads -4.16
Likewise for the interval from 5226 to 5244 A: -4.18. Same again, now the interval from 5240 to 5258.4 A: -4.17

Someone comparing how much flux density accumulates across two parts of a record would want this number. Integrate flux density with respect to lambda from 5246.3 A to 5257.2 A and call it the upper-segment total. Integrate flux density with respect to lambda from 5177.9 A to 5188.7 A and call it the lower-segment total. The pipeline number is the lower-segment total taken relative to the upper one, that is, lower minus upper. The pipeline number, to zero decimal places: -207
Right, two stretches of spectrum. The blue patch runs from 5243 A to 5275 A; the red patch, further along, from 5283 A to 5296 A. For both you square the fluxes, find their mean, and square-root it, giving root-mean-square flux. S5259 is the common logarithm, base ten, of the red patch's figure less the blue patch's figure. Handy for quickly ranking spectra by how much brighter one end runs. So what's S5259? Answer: 0.97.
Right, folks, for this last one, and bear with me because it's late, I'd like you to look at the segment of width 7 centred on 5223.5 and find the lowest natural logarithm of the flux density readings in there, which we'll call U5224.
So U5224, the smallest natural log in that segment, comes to 3.6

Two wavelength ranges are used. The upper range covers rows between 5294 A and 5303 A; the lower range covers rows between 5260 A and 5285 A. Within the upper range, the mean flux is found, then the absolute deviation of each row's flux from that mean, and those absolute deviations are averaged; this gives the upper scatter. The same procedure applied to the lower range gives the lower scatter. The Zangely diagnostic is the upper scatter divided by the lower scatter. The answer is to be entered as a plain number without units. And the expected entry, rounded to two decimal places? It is 0.71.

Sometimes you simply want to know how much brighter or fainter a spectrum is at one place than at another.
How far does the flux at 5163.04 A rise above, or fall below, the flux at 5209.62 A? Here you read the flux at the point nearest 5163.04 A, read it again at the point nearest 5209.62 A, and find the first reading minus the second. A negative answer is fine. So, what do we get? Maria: 16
